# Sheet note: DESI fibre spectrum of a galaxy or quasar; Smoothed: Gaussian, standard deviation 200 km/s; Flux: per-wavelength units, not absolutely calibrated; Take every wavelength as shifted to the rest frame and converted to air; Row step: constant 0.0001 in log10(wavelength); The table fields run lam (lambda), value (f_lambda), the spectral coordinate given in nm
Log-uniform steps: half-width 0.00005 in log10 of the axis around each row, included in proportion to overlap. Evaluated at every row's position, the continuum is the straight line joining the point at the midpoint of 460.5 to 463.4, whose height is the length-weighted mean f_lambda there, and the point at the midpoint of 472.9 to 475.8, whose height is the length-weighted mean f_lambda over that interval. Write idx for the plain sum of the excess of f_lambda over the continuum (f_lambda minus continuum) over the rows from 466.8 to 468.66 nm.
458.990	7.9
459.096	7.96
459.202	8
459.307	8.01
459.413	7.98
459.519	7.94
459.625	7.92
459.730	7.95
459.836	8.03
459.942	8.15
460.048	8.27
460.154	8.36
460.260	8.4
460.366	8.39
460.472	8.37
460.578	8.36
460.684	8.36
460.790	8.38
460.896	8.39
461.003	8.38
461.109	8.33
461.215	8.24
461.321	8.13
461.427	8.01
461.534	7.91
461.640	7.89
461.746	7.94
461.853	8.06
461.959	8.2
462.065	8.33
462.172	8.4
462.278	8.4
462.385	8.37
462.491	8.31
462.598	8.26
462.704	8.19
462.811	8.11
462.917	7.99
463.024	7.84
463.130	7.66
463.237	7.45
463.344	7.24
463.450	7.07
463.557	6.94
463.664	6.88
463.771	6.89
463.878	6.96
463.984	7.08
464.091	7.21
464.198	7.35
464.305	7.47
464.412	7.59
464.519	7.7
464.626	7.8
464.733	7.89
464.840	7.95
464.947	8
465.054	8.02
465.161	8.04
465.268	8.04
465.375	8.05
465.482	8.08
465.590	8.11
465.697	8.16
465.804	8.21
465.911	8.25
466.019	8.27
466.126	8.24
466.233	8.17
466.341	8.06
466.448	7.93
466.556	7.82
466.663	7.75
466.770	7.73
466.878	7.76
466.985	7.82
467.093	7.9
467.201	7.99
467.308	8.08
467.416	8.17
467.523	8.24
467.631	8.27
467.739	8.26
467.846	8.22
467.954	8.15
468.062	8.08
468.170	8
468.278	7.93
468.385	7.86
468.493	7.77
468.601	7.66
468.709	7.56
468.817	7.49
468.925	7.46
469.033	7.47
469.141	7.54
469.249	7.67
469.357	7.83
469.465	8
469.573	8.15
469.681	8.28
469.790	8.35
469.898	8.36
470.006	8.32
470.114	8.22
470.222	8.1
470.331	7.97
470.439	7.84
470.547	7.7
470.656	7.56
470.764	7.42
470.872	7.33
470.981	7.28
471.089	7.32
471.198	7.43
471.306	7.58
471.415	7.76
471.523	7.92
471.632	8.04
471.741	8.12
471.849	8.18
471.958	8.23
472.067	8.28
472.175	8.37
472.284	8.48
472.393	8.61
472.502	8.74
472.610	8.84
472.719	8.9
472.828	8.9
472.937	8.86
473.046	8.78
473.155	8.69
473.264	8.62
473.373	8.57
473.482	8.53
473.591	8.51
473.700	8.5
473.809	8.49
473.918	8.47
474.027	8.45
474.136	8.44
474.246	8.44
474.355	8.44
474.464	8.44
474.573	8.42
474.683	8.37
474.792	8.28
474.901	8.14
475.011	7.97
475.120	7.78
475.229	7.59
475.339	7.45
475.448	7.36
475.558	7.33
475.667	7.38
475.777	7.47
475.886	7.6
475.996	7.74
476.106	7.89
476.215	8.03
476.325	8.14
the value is -3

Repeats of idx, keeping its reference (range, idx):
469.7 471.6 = -7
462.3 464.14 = -10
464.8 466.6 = -1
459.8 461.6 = 3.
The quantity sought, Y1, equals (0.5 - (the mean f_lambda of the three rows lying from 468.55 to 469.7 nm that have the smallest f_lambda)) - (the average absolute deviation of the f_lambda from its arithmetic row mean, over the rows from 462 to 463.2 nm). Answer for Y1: -7.17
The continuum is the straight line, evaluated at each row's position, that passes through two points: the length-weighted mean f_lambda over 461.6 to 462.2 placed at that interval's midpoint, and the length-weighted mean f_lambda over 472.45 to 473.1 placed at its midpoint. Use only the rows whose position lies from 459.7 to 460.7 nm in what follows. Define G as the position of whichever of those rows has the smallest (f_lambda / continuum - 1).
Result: 459.730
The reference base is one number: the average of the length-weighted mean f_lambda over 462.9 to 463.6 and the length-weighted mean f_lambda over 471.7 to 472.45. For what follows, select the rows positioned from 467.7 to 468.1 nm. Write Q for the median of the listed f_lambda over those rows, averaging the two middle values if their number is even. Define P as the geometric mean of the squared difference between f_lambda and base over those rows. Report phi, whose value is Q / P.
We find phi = 100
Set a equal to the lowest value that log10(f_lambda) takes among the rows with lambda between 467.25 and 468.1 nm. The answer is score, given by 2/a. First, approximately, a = 0.907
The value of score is 2.20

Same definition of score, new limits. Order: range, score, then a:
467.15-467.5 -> 2.22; 0.903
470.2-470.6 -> 2.26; 0.886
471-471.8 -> 2.31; 0.865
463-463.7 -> 2.39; 0.838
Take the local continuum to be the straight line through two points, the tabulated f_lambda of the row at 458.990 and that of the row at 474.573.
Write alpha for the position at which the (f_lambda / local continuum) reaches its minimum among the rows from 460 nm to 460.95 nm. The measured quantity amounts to 460.048 nm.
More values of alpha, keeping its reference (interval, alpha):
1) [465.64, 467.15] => 466.770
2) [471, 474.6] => 471.089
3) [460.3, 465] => 463.664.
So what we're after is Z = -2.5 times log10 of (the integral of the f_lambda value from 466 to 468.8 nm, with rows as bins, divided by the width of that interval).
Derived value -2.25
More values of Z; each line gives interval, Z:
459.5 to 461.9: -2.28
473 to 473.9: -2.33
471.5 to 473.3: -2.32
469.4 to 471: -2.25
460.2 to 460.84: -2.31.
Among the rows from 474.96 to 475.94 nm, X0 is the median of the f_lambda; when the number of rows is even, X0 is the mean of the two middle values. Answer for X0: 7.47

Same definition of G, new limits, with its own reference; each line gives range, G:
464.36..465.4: 464.412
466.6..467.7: 466.770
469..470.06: 469.033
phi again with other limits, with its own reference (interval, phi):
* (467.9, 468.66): 687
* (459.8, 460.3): 77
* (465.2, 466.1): 130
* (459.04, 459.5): 746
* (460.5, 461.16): 36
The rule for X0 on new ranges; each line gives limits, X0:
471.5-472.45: 8.23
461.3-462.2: 8.06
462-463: 8.31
